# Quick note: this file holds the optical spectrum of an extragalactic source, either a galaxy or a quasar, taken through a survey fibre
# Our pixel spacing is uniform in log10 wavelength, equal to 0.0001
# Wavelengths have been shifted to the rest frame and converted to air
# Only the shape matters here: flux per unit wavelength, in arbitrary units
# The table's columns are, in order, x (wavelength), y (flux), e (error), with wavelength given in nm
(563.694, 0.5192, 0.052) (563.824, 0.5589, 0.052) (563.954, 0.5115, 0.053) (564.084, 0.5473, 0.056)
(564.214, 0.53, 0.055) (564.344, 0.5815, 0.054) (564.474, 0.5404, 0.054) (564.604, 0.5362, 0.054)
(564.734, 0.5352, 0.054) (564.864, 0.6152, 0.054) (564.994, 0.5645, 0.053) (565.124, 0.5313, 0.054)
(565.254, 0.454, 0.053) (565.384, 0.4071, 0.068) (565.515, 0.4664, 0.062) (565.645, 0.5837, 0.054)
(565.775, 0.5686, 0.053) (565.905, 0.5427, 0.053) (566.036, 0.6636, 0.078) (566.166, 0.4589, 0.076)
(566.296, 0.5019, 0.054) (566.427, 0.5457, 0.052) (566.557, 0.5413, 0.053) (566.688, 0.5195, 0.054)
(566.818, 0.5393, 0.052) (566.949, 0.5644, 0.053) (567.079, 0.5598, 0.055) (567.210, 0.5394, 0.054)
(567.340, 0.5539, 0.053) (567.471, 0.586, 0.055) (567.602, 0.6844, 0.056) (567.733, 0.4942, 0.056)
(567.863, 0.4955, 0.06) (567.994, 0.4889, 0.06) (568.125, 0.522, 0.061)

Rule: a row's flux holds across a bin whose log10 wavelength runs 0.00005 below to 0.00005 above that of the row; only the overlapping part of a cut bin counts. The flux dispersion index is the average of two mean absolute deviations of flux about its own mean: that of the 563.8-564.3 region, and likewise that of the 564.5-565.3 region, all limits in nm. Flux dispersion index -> 0.025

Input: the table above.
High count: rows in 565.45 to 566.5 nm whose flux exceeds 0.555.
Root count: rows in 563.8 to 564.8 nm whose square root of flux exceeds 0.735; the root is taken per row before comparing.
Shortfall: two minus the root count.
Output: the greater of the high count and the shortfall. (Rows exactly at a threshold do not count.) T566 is 3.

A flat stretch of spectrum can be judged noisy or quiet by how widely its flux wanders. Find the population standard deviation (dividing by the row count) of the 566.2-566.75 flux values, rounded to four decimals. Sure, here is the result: 0.0176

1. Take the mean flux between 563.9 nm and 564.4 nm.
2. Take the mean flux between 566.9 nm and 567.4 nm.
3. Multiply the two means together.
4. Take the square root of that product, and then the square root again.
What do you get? 0.741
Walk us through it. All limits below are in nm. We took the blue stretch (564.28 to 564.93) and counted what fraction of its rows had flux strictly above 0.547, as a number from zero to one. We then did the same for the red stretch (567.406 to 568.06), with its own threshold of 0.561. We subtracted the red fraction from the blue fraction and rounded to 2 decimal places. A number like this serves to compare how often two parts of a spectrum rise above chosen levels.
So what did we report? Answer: 0.00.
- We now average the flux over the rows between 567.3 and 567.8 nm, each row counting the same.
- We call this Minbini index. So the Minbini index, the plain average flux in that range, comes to 0.580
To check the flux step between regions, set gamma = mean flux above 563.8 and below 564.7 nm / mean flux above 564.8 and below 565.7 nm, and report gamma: 1.05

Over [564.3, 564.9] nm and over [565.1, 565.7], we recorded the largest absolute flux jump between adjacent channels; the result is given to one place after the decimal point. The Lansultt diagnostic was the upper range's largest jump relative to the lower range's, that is 1.5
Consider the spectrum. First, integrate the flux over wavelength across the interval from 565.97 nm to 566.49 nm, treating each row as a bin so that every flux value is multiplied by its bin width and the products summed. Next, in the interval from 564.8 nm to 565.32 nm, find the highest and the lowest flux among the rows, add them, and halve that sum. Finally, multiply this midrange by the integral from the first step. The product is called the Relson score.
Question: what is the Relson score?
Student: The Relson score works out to 0.151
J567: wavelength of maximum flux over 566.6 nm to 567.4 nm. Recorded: 566.949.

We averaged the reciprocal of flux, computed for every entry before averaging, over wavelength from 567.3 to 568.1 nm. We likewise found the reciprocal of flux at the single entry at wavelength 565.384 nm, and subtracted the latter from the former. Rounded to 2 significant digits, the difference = -0.61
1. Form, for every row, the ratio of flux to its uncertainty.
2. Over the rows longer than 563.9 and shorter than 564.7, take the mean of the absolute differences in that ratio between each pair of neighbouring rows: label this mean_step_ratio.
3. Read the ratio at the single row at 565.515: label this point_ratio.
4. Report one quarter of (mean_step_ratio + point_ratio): 2.0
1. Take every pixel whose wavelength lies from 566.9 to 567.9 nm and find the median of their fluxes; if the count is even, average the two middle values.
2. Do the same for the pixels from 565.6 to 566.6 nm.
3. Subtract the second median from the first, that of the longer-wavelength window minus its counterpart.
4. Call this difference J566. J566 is 0.013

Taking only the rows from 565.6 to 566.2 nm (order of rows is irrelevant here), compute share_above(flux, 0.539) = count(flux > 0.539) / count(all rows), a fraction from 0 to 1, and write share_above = 0.80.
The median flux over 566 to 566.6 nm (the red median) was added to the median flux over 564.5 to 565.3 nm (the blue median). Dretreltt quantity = 1.08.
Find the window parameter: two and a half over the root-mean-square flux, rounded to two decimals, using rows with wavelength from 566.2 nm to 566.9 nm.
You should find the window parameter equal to 4.72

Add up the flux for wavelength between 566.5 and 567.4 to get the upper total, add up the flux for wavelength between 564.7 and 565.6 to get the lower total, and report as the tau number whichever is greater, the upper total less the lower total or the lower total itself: 3.57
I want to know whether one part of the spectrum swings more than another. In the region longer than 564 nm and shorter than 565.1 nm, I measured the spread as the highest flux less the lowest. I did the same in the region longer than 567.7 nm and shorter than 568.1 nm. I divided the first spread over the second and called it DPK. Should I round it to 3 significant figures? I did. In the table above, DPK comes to 12.9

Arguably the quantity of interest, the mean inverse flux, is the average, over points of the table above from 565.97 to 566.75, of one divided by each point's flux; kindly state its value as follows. 1.88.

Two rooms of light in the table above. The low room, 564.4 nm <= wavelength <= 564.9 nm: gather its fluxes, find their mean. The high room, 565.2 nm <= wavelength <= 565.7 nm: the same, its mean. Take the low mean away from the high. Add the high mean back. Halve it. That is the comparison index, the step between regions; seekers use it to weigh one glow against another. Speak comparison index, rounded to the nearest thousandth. 0.199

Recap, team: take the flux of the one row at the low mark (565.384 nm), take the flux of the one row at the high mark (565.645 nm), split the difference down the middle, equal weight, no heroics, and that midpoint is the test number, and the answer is 0.50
